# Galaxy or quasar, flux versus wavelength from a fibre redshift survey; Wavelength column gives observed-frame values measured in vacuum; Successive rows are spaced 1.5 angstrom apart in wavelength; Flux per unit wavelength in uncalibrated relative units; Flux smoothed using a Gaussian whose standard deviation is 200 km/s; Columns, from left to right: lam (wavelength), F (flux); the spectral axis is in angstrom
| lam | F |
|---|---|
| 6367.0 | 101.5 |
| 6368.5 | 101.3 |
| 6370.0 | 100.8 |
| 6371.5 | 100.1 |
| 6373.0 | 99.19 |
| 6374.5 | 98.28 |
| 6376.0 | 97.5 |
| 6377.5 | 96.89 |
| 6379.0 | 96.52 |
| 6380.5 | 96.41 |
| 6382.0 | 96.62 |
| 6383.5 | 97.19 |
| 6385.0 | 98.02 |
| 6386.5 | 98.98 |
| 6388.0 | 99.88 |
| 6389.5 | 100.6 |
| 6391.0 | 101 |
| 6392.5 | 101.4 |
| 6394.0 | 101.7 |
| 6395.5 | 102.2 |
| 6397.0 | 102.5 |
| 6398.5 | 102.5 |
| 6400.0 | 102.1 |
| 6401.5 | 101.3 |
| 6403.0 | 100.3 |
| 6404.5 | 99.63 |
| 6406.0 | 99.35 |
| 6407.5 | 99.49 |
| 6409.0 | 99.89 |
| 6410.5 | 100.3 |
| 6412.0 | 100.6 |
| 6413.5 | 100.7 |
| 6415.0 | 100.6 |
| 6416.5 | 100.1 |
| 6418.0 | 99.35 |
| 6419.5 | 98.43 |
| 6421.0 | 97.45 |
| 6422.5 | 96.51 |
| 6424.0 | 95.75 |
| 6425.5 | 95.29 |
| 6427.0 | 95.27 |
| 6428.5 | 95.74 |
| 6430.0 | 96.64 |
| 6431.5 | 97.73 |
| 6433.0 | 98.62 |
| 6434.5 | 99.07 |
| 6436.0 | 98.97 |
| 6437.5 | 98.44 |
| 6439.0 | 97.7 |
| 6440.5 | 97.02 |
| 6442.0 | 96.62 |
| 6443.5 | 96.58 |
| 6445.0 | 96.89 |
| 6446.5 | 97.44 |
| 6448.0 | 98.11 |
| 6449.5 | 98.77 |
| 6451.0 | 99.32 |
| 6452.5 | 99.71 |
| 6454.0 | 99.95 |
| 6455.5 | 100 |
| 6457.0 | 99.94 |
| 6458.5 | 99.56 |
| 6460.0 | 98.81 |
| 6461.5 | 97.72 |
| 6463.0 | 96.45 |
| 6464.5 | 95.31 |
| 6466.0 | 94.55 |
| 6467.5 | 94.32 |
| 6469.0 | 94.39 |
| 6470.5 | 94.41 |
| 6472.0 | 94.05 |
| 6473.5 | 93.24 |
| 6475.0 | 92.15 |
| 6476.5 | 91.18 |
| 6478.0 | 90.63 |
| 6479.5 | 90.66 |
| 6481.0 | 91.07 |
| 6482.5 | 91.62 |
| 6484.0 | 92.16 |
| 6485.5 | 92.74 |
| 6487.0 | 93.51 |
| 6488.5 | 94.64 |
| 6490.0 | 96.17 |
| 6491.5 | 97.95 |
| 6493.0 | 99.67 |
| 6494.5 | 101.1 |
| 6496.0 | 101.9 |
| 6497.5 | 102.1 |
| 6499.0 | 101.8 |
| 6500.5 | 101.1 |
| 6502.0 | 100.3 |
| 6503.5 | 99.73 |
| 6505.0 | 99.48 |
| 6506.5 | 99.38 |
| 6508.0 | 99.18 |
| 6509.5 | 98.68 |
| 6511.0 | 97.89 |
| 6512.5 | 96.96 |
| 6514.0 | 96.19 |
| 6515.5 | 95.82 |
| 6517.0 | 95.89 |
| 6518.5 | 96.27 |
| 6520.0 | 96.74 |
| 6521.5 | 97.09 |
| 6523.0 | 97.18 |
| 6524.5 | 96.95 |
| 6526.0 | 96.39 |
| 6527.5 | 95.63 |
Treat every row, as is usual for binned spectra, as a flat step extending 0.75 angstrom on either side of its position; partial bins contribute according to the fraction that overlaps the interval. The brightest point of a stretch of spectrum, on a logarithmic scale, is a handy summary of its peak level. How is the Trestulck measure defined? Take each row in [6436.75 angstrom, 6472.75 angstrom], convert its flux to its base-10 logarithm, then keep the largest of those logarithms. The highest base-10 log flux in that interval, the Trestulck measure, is 2.00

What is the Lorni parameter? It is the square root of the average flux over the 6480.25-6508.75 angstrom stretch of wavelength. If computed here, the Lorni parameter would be 9.9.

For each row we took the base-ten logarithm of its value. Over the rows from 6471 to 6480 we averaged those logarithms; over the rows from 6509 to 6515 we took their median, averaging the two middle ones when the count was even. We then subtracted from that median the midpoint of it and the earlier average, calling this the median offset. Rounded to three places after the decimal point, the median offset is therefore 0.012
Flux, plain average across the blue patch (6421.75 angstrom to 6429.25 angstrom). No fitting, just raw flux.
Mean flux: 96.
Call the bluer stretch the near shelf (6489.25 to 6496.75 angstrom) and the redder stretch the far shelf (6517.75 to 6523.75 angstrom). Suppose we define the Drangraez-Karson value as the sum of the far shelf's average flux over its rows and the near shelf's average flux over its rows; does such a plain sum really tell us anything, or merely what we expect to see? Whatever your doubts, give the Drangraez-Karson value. 196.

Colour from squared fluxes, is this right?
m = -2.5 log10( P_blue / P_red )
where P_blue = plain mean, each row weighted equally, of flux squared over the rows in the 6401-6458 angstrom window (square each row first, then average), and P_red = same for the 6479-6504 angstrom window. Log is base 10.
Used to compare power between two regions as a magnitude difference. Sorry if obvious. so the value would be -0.03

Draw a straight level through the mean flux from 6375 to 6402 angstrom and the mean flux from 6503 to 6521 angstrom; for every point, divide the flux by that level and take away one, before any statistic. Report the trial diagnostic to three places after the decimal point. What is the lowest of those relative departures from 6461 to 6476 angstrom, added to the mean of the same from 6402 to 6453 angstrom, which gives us -0.069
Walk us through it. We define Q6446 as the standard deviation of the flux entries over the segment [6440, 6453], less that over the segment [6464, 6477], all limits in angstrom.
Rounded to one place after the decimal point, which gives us -0.1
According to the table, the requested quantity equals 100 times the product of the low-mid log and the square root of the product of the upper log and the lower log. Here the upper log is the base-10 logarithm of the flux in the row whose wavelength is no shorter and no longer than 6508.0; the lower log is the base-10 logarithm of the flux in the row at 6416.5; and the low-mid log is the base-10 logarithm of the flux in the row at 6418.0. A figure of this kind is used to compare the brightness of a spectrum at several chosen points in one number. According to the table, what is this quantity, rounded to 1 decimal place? 399.1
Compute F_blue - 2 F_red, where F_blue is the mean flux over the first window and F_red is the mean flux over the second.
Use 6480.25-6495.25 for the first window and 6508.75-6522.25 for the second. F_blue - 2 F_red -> -98.6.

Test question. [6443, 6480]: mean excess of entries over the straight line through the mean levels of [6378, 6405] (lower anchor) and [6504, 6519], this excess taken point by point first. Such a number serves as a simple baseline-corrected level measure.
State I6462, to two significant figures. -2.4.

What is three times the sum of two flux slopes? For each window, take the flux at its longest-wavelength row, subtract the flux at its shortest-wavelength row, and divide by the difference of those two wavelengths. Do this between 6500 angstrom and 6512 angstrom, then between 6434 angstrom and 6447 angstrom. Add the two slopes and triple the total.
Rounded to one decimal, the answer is -1.3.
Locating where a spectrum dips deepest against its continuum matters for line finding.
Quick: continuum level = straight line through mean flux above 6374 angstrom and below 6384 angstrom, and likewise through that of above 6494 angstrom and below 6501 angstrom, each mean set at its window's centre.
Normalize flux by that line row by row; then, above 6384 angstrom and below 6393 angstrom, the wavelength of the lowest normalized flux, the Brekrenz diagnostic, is 6385.0 angstrom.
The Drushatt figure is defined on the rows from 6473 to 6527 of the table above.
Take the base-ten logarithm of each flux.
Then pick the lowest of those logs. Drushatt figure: 1.96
